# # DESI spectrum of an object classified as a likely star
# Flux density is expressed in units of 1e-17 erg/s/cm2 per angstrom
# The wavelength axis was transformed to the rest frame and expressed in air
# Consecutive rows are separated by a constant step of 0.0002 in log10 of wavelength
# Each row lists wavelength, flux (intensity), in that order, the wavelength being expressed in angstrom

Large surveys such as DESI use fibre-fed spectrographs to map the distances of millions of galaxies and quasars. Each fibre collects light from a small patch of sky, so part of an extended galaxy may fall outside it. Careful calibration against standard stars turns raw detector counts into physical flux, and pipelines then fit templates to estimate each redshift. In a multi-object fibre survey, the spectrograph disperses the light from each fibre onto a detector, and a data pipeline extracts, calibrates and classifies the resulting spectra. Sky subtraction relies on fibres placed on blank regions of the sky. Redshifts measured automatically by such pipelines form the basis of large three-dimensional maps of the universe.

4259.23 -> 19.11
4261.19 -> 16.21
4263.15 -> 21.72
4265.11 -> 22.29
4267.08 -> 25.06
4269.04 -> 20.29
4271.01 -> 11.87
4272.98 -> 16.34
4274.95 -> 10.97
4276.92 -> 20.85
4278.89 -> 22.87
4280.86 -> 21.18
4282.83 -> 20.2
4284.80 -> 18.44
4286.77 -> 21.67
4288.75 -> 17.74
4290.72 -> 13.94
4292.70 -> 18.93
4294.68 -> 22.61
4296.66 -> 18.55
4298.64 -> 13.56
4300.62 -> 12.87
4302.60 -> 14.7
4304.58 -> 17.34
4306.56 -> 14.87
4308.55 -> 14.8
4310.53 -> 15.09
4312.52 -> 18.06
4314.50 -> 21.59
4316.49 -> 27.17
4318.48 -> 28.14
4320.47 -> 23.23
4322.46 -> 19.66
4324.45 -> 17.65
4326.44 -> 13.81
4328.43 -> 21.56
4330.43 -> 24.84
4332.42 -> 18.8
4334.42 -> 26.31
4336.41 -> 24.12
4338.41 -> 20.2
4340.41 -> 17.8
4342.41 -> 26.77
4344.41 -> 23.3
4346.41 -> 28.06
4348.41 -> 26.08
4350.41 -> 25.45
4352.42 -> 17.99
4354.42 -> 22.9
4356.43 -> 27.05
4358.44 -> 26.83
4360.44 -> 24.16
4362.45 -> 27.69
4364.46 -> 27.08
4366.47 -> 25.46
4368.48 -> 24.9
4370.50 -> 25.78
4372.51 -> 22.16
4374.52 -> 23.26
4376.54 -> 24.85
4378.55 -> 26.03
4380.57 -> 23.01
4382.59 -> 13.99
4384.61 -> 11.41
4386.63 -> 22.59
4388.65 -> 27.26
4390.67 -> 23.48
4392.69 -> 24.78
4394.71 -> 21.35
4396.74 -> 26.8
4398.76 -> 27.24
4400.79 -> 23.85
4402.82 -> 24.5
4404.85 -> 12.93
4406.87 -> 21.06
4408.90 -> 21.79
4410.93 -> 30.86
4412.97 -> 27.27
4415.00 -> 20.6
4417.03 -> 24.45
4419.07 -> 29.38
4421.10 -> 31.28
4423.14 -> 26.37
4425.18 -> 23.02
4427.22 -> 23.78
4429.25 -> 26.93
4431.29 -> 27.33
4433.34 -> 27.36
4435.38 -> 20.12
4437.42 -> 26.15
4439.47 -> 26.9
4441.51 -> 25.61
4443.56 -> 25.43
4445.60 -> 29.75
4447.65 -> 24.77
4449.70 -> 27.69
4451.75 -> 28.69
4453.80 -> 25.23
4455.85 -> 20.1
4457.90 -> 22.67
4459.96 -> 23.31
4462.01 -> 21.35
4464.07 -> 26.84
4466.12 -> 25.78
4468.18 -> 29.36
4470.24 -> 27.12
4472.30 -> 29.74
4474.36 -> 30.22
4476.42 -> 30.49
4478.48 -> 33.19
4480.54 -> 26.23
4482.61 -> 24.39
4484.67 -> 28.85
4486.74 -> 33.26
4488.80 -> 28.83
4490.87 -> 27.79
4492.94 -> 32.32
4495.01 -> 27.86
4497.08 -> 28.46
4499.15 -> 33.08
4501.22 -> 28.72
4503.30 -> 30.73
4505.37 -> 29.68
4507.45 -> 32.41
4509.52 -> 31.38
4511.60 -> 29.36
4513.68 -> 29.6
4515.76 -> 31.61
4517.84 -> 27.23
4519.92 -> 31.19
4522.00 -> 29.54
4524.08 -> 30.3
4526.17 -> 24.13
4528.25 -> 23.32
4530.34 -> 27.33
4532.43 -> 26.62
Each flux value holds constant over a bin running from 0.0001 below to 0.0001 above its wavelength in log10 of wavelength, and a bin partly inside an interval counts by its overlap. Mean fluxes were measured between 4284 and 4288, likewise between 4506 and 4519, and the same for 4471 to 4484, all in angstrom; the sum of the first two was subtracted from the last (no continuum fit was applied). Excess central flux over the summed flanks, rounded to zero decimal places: -21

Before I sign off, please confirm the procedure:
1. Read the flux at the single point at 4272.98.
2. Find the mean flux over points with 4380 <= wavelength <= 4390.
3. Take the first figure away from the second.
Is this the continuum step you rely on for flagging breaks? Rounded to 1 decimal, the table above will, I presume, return 3.3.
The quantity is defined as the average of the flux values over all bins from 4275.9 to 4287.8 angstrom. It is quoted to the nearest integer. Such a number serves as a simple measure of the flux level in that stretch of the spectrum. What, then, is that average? 21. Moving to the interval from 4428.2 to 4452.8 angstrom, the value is 26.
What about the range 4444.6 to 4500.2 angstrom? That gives 28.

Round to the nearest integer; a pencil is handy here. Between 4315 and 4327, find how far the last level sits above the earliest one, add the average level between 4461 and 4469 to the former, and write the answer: 12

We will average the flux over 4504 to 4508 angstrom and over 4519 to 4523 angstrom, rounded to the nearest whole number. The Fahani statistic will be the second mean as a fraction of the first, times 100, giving 98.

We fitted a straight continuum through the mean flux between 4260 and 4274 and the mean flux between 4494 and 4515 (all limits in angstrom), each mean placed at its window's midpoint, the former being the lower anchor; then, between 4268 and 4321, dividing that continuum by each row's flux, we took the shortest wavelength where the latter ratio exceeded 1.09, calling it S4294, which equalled 4271.01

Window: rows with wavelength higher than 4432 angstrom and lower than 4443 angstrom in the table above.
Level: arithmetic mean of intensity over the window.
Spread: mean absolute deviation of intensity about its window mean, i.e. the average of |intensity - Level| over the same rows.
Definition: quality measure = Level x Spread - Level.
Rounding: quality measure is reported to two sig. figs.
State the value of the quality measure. 26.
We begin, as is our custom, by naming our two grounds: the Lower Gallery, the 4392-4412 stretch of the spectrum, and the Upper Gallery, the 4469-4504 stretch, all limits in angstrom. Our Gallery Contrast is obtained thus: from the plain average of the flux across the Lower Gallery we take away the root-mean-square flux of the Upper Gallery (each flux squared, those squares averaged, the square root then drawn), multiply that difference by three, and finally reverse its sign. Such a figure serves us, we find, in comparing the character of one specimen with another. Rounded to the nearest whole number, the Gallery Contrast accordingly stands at 18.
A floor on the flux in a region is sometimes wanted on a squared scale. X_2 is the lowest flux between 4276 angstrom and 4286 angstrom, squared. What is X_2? 340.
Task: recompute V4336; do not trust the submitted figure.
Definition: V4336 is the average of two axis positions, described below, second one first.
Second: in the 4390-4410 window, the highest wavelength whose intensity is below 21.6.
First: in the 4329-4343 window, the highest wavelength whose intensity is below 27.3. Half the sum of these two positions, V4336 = 4374.6 angstrom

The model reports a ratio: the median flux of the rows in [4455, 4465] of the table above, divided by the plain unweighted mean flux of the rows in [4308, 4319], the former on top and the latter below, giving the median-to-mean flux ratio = 1.1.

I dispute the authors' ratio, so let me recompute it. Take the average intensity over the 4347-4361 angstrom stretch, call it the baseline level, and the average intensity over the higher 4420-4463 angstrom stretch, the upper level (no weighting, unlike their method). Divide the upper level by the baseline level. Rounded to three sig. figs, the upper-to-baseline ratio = 1.04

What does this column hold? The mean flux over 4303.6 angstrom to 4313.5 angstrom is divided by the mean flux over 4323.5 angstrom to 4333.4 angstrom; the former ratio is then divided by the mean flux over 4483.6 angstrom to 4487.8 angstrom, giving 0.0267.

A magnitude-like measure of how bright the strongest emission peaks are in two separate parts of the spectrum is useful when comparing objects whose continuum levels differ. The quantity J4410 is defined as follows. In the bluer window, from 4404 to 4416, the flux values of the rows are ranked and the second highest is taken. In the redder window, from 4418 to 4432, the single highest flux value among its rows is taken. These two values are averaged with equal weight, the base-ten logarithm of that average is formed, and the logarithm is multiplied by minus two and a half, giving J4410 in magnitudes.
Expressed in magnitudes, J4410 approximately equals -3.67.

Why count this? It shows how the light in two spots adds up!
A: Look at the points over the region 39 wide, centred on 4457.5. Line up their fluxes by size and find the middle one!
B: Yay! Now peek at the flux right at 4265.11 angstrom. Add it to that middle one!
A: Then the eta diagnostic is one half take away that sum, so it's -48.6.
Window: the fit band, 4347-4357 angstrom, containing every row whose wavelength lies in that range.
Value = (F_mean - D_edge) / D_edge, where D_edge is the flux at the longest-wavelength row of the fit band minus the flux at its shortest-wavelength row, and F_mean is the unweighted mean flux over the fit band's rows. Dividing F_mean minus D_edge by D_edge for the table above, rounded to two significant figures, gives 24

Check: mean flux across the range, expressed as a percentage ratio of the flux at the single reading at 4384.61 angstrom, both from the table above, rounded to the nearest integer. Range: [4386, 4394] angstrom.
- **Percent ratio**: 215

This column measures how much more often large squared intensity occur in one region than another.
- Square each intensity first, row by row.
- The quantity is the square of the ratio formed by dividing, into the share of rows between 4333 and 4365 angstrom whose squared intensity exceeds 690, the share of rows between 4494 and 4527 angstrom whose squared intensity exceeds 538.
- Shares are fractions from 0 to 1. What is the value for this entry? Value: 0.19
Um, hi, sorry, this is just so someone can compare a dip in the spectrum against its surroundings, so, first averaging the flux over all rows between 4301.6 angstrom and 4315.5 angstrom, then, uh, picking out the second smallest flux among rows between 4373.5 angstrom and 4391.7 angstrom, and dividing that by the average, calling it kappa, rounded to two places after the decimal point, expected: 0.84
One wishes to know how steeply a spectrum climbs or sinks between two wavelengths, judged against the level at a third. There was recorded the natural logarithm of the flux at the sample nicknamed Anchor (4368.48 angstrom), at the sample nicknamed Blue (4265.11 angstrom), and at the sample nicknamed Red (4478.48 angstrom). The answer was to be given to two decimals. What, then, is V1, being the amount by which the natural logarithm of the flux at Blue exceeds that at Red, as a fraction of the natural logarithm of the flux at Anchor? -0.12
